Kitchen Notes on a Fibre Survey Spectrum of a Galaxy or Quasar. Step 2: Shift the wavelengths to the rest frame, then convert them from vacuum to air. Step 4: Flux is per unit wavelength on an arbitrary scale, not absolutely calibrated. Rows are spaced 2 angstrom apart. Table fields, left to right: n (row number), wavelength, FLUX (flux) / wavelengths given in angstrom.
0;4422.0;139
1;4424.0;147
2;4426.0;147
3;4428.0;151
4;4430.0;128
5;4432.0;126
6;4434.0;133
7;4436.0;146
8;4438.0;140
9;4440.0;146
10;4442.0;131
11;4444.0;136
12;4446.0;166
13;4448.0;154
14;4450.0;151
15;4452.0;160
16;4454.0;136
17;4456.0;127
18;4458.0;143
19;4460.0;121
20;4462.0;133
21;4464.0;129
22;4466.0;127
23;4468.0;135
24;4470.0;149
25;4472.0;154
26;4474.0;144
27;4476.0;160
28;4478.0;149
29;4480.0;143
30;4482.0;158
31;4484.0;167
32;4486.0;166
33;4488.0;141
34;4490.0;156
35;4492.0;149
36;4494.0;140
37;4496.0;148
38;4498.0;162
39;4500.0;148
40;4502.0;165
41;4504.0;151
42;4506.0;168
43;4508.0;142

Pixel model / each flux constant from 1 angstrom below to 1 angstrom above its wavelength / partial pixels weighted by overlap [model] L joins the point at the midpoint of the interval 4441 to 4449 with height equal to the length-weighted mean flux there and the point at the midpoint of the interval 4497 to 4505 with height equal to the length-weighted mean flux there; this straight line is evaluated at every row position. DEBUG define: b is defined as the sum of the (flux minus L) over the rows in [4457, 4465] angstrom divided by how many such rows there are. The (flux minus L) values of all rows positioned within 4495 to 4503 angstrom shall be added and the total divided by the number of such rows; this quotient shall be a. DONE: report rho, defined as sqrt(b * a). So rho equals 3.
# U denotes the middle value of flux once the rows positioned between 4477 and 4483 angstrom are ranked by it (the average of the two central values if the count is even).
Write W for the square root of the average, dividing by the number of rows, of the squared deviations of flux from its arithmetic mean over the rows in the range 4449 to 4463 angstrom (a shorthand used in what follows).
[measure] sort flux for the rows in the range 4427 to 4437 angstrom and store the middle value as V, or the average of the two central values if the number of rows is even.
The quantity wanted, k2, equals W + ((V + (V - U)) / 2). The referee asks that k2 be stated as 71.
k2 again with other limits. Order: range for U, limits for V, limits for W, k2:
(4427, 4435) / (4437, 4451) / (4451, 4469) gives 92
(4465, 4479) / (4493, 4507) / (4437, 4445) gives 82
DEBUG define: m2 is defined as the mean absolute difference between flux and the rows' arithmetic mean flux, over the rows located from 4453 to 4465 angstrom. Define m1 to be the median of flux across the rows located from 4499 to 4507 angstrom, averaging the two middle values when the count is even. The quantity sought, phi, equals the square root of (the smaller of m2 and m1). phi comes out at 2.4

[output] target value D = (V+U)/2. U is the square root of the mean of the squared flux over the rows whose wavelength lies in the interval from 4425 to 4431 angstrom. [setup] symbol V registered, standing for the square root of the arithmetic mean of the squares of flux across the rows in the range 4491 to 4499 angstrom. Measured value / 146.2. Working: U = 142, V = 150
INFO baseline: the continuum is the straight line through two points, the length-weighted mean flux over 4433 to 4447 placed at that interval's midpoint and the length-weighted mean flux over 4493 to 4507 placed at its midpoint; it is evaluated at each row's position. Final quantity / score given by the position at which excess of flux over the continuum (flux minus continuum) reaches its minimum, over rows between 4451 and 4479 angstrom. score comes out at 4460.0 angstrom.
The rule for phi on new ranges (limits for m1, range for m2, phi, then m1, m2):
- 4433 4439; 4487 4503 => 2.7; 140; 7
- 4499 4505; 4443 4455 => 3.1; 151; 10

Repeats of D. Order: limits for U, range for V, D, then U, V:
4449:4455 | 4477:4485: 151.9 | 149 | 155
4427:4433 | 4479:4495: 144.2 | 135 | 153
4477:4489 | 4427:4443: 146.1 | 154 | 138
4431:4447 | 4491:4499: 145.5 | 141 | 150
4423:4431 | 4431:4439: 140.0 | 144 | 136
